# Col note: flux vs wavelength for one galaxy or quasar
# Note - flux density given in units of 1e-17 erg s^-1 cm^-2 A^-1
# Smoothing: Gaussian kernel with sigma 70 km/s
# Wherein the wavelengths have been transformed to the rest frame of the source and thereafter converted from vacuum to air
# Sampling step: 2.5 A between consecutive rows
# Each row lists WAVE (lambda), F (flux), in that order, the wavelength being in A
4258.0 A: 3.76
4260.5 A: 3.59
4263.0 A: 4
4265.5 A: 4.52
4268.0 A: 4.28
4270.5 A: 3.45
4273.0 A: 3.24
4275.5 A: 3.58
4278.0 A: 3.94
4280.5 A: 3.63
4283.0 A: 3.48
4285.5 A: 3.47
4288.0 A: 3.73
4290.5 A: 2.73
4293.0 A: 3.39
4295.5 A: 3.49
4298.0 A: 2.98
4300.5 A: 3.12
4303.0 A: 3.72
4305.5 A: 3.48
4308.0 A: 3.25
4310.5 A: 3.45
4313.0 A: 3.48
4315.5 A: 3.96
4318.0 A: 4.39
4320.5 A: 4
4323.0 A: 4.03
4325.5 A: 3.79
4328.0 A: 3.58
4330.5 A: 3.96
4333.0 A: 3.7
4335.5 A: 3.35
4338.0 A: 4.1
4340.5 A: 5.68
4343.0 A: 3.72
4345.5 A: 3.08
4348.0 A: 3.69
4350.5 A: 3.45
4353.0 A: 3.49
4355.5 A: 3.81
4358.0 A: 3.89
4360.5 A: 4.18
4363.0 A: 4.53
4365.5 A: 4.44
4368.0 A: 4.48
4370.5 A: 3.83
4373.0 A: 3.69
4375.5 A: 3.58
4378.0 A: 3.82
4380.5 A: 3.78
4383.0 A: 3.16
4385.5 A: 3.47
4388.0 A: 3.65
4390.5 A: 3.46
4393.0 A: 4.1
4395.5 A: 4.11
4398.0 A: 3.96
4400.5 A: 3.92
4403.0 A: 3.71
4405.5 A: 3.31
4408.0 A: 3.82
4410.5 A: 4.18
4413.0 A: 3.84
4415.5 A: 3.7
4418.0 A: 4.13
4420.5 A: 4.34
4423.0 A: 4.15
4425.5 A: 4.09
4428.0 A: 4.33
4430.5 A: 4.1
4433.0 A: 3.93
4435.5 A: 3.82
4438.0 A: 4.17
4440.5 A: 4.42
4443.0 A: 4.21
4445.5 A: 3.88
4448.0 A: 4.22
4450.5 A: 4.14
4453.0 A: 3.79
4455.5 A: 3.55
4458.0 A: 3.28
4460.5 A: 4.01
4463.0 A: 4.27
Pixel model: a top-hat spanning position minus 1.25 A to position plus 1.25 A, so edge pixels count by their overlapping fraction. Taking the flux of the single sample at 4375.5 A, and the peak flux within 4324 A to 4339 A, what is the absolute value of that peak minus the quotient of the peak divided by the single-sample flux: 3.0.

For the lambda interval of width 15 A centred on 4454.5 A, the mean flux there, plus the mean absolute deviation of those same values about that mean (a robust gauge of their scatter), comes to 4.12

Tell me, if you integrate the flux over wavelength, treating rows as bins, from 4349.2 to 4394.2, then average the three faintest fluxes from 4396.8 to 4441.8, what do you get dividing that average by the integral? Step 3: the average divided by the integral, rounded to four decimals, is 0.0208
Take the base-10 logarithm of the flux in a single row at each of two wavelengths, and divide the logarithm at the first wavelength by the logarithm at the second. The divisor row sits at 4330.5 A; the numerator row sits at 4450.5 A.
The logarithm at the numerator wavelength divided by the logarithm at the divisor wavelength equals 1.03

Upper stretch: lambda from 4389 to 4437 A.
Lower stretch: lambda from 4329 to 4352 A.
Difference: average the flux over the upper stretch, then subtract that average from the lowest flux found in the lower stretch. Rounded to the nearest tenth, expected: -0.9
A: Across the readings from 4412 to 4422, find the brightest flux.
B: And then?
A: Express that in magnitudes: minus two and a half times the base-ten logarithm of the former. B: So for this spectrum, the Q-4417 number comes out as -1.59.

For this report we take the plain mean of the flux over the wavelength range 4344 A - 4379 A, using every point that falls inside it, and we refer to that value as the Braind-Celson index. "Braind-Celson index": 3.85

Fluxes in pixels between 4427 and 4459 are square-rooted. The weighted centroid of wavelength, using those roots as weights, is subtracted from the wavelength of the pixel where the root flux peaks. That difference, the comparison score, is -2.3 A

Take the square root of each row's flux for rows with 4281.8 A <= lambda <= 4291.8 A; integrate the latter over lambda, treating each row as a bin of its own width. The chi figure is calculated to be 18.3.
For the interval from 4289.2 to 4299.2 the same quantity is 17.7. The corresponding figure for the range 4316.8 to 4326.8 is 20.1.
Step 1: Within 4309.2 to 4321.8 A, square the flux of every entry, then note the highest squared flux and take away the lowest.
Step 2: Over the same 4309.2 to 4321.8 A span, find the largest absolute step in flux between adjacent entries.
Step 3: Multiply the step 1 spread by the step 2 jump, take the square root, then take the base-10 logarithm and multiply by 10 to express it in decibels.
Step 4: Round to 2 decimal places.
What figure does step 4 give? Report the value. 2.74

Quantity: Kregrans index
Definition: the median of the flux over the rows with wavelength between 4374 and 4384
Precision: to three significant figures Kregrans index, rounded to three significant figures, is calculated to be 3.68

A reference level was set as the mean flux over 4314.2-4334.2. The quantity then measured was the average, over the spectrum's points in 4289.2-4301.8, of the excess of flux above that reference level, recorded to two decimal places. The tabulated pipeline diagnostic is -0.78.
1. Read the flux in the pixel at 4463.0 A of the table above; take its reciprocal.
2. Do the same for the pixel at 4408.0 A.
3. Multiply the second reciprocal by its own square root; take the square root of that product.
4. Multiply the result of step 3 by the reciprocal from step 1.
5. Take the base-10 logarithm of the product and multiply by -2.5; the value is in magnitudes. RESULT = 2.67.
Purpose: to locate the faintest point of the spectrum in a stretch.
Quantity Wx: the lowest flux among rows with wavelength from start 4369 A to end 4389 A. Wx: 3.16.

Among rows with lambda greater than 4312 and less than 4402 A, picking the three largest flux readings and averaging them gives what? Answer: 4.90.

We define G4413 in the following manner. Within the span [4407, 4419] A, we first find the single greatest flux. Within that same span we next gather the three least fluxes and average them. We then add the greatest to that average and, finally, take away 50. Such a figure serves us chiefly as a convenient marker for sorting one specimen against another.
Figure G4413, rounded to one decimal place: -42.0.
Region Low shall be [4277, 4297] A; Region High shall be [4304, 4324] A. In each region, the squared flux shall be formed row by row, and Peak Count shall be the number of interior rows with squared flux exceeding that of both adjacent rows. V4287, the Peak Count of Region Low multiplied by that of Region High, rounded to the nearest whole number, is 1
